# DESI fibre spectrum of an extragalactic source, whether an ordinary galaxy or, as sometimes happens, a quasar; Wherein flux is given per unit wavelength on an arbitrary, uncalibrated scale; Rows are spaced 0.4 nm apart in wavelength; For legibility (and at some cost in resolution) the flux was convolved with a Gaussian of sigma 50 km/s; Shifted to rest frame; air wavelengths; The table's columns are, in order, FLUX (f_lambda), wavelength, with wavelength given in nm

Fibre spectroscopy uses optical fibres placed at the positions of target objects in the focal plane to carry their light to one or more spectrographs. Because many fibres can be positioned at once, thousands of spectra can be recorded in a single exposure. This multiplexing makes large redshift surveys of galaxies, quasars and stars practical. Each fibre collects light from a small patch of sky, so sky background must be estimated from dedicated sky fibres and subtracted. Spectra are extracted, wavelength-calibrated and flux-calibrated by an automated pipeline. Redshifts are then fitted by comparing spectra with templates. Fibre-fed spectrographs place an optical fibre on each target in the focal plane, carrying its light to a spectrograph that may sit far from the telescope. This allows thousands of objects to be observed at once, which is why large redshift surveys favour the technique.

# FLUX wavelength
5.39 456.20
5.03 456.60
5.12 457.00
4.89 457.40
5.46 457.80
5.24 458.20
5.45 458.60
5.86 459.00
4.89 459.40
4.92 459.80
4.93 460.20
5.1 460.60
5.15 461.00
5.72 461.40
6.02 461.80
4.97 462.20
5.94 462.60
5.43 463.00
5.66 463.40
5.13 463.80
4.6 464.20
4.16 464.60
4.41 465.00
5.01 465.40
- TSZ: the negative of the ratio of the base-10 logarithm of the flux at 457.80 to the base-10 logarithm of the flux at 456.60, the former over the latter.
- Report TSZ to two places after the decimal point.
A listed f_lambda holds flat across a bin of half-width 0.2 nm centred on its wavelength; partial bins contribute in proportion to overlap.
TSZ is -1.05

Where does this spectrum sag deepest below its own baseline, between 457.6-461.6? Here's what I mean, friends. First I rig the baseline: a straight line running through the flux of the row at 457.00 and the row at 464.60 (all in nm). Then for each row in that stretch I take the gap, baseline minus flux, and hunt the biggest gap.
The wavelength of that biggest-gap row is 459.40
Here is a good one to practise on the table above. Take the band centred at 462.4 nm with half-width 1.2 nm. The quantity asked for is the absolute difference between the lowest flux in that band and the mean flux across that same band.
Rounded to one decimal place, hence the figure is 0.7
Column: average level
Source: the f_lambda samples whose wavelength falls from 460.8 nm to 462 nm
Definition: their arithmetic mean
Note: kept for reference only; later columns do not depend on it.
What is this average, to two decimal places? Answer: 5.63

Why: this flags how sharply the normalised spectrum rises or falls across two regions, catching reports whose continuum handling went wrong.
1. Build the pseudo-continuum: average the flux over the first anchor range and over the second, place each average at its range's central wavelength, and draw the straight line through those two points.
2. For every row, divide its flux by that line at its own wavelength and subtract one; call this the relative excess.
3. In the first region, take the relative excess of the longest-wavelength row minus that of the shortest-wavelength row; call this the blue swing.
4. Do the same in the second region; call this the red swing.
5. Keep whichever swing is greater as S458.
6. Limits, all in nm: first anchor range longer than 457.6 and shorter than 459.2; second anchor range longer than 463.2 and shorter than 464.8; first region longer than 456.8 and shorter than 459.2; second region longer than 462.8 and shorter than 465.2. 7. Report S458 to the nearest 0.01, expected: 0.17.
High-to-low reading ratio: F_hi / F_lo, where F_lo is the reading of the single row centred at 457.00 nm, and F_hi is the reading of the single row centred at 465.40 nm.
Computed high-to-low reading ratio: 0.98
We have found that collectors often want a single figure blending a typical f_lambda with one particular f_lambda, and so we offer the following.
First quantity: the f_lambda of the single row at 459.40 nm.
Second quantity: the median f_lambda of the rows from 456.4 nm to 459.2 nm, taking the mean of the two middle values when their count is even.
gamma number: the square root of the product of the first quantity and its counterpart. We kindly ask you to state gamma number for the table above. 5.06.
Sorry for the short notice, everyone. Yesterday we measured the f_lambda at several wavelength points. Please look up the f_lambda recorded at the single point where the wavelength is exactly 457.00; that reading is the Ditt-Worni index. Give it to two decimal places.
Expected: 5.12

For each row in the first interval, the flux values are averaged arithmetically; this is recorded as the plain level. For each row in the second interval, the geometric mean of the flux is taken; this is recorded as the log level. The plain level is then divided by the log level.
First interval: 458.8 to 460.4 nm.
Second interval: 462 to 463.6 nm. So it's 0.94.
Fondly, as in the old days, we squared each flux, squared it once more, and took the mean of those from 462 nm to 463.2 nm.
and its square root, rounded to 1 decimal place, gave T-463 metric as 30.1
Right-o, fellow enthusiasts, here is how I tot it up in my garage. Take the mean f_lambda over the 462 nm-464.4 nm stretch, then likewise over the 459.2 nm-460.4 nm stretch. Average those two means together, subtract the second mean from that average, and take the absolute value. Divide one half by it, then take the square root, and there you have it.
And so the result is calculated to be 1.6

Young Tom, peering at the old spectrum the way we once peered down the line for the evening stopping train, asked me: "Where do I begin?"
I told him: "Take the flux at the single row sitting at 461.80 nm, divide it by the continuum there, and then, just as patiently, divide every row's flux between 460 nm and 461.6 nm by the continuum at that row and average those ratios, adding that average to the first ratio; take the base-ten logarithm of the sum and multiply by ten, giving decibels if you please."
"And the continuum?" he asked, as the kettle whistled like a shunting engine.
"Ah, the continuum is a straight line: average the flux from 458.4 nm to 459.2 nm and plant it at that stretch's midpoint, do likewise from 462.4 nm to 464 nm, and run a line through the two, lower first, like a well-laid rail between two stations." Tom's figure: 3.0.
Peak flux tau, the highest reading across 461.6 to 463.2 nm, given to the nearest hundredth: 6.02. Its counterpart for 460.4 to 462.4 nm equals 6.02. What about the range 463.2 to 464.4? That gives 5.66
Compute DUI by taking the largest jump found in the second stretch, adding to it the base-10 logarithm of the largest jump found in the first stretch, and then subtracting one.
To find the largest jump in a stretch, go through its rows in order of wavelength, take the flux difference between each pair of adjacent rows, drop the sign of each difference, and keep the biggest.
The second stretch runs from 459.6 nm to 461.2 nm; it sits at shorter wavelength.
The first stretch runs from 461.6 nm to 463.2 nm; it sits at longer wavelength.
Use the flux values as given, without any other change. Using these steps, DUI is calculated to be -0.81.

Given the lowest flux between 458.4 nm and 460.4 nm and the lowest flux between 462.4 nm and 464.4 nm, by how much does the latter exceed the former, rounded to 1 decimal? -0.3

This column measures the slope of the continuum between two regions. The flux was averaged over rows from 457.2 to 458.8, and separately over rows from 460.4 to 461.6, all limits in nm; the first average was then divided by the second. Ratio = 0.988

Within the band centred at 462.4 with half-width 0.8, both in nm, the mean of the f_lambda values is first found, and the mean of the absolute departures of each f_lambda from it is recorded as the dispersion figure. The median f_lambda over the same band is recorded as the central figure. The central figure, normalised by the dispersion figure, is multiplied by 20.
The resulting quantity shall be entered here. 292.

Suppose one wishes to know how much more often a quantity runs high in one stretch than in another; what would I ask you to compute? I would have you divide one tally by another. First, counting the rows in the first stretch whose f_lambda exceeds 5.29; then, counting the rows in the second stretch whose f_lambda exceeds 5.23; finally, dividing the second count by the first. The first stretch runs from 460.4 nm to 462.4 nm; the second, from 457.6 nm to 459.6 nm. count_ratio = 2.0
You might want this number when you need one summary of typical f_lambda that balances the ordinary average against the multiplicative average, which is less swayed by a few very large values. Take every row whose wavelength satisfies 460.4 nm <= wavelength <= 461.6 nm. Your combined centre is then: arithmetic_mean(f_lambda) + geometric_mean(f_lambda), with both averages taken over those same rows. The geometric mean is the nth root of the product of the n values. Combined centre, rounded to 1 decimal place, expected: 10.6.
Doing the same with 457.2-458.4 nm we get 10.4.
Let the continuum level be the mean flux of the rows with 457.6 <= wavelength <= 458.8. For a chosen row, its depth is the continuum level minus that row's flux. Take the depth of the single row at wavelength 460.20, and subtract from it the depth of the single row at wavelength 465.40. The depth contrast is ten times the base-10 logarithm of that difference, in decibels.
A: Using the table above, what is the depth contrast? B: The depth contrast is -11.0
